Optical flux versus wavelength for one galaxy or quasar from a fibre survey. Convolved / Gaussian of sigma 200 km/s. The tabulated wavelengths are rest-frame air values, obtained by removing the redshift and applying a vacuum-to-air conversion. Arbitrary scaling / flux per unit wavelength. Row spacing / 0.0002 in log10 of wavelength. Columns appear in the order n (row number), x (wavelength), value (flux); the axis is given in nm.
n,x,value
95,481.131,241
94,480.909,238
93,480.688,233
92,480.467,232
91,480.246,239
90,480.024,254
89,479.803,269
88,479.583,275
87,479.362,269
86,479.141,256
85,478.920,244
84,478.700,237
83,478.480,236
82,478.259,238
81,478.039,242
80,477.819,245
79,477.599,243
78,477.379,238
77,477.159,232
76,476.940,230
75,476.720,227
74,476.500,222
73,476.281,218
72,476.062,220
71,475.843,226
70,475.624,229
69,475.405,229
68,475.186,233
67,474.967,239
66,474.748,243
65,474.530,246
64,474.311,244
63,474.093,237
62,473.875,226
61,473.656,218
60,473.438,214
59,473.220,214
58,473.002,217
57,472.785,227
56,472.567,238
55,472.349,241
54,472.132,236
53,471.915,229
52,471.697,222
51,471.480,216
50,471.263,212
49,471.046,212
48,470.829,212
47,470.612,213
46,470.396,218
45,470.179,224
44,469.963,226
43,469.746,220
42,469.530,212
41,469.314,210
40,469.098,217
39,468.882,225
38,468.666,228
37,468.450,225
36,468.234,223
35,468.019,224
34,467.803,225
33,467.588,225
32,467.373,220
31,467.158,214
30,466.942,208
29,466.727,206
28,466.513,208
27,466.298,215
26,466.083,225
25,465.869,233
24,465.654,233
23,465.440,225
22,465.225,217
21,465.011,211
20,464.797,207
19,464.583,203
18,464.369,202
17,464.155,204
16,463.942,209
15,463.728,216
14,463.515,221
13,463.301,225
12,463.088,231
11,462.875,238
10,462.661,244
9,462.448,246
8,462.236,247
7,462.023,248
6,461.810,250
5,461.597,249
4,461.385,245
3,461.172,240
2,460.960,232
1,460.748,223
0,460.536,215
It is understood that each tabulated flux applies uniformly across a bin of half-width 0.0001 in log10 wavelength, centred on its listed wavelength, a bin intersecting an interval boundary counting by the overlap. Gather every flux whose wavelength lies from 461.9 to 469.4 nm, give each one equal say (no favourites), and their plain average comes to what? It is 222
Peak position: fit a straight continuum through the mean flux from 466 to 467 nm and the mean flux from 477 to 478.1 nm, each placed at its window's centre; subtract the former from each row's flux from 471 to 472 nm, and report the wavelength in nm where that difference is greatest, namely 471.915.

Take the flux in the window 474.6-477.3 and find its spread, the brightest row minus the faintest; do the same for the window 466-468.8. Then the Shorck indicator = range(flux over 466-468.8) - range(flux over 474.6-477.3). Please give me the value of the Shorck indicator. -3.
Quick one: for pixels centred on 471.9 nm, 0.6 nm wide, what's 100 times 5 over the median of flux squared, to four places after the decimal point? 0.0095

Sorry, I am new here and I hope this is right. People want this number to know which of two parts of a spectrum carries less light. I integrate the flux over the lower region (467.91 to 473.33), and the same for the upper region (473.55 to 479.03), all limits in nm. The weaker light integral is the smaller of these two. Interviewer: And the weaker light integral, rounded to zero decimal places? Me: 1201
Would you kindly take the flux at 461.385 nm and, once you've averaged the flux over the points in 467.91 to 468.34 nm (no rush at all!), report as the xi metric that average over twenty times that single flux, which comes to 0.046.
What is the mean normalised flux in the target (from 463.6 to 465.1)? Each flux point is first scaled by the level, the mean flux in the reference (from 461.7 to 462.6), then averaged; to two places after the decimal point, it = 0.84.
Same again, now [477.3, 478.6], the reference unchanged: 0.97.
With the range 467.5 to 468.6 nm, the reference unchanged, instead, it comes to 0.91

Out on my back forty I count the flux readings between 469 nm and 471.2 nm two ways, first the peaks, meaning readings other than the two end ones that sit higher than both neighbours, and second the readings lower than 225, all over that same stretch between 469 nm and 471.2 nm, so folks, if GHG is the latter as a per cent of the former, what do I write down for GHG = 900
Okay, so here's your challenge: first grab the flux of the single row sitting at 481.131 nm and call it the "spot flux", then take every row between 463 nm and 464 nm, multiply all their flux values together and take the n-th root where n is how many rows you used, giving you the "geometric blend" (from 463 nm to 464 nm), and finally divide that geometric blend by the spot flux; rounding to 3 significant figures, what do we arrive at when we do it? 0.914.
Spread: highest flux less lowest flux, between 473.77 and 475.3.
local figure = 20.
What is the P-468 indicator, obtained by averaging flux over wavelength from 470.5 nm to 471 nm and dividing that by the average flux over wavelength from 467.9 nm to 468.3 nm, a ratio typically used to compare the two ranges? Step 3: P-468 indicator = 0.95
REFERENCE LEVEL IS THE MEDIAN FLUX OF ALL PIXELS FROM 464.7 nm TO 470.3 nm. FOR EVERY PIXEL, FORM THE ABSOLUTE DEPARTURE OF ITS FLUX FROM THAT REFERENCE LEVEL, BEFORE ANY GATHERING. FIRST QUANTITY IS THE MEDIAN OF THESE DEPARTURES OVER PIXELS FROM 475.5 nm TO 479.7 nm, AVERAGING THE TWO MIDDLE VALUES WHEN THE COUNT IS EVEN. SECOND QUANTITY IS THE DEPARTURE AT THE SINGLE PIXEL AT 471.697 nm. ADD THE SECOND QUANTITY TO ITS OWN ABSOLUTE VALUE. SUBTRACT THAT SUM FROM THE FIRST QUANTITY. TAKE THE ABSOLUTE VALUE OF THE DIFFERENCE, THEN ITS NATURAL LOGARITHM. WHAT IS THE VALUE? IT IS 2.7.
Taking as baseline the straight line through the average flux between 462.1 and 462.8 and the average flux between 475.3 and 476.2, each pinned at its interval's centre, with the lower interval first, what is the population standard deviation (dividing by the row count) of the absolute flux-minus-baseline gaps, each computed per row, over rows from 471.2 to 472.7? 6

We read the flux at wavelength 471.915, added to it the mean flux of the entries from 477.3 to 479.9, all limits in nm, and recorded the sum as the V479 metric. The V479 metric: 478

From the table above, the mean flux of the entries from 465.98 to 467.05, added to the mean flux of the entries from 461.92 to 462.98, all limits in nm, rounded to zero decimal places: 457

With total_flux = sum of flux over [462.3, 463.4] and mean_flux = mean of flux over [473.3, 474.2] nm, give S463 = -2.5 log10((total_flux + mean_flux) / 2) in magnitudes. -7.12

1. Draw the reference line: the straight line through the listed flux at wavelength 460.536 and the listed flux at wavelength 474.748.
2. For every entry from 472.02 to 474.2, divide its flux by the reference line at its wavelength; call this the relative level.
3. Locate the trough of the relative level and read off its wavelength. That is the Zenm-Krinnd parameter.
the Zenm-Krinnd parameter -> 473.438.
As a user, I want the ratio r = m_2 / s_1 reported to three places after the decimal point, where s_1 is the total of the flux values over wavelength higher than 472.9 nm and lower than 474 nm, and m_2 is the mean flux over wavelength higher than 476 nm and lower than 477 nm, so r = 0.205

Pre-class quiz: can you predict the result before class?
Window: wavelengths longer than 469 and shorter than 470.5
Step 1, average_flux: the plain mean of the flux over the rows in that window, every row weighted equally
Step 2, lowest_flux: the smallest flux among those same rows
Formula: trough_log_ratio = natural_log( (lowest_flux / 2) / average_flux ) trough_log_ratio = -0.731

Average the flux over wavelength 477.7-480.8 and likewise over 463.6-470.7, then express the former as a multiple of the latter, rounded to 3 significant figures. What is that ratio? 1.14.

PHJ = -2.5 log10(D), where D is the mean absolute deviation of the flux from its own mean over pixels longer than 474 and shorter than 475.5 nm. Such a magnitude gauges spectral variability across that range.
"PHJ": -1.7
